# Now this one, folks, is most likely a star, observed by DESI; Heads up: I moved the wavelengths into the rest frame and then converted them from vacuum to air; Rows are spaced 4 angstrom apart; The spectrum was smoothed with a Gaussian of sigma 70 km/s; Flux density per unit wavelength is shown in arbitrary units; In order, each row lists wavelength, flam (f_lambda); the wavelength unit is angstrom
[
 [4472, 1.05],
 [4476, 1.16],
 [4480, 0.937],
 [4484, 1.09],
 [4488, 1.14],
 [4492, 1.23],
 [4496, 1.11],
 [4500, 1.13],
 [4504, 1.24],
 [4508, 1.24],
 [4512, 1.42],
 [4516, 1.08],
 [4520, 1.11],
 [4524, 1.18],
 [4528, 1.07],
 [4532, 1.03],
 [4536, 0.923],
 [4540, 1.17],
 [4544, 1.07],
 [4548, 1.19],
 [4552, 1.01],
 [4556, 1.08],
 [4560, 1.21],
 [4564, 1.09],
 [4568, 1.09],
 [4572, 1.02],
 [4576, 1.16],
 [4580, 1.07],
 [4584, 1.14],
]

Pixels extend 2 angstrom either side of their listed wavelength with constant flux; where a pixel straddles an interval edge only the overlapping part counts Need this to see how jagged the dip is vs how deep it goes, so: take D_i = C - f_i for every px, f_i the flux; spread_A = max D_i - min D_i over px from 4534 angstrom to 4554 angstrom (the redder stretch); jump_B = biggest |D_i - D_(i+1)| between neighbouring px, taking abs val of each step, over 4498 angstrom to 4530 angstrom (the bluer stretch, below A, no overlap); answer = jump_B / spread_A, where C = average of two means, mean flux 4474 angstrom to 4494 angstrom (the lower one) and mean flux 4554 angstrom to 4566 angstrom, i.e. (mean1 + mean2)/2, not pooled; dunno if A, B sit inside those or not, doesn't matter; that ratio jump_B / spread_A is 1.3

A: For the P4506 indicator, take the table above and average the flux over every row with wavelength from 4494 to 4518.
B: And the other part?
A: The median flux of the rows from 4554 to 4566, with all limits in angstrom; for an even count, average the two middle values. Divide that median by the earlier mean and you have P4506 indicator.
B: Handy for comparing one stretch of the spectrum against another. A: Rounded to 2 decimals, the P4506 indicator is 0.91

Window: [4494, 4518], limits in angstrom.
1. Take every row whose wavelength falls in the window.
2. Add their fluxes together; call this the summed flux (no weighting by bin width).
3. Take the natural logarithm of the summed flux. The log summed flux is 1.98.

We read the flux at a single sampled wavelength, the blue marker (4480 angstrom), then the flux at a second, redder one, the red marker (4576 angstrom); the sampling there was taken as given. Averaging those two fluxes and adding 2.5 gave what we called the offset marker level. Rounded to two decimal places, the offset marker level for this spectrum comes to 3.55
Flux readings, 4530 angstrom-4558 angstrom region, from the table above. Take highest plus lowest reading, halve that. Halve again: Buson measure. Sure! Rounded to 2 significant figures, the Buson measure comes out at 0.53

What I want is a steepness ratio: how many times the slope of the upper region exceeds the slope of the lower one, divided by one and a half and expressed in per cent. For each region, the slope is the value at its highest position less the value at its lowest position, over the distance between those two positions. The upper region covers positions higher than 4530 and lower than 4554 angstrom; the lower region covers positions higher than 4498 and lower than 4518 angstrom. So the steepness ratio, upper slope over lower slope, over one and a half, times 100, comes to 21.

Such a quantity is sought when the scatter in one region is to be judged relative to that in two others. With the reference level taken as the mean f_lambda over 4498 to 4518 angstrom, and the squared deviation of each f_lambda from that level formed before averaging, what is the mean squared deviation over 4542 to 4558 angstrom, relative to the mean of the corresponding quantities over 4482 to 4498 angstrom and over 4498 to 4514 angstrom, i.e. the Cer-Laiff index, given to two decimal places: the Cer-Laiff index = 2.10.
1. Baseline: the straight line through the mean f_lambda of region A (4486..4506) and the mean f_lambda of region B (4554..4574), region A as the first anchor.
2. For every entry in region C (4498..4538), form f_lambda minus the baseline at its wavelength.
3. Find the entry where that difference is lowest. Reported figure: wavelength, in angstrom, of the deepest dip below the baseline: 4536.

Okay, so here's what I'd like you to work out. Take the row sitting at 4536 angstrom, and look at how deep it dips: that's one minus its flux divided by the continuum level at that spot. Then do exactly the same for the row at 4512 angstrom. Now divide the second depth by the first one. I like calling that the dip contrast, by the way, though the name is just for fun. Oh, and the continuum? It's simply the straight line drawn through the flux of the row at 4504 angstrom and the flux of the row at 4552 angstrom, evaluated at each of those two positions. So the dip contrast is -1.2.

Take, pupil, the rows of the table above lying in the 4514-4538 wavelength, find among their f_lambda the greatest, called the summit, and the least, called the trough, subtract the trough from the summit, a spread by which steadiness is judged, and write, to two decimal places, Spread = 0.26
